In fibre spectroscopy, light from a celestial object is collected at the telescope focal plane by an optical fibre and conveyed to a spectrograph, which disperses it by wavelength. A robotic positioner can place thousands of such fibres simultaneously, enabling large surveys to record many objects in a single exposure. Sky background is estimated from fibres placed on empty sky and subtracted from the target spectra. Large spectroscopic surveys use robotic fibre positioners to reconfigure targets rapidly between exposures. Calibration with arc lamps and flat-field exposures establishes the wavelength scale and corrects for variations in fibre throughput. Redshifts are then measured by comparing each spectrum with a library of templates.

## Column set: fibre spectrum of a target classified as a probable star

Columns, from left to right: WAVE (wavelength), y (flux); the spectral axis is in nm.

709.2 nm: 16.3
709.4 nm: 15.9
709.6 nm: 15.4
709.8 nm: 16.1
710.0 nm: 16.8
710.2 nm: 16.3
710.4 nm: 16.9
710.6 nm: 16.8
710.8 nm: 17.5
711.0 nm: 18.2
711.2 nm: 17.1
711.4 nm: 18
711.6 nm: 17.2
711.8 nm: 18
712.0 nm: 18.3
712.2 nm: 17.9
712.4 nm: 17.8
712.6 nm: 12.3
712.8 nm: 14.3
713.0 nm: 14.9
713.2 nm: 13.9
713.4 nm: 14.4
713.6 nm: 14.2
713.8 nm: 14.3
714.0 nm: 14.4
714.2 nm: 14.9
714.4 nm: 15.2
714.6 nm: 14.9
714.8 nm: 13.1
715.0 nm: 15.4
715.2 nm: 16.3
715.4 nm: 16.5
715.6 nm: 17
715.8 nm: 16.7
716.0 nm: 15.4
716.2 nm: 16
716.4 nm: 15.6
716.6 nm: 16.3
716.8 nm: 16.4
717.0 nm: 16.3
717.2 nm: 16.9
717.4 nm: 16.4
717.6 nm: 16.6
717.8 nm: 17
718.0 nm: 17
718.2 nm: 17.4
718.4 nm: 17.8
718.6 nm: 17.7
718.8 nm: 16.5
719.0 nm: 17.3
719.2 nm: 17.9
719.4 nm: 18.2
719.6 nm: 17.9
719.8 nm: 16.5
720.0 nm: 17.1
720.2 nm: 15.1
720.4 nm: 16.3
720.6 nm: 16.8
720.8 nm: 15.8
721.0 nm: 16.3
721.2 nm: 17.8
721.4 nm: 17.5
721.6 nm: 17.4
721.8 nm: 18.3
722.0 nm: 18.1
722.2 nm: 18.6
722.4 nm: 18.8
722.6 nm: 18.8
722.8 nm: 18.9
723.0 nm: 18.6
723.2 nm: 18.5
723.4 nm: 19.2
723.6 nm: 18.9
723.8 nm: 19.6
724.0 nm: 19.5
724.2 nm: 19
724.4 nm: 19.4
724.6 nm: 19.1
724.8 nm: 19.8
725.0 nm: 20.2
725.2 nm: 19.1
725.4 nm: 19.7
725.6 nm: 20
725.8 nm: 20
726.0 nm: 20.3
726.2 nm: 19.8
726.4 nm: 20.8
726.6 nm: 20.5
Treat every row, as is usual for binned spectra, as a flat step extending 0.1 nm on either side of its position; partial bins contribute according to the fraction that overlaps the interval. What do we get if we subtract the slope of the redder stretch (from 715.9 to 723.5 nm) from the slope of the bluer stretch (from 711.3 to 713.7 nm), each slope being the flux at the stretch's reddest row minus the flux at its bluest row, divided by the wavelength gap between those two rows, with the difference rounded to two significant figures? -2.2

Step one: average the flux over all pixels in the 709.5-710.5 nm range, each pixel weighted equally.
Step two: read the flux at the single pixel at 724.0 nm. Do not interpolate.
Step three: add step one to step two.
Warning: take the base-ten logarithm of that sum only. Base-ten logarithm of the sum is 1.55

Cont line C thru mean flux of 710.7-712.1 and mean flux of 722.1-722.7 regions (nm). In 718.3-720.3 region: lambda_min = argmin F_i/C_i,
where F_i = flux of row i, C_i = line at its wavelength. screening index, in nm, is 720.2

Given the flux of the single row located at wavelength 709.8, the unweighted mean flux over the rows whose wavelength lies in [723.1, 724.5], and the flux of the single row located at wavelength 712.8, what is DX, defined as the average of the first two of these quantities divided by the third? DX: 1.23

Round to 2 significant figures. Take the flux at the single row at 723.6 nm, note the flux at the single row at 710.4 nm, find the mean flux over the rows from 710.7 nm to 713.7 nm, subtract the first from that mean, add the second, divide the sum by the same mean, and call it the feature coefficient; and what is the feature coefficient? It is 0.88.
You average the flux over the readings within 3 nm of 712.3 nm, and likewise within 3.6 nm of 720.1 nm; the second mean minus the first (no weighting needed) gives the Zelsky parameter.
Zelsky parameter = 1.5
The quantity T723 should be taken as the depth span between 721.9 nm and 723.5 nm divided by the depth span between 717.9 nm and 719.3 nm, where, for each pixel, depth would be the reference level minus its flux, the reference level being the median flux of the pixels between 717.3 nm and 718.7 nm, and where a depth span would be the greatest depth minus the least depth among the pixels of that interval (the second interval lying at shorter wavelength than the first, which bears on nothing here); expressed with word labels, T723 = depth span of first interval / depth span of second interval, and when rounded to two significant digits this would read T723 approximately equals 0.79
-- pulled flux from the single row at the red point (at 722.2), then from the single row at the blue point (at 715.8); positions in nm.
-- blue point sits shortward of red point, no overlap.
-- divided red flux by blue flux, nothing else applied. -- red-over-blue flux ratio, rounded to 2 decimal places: 1.11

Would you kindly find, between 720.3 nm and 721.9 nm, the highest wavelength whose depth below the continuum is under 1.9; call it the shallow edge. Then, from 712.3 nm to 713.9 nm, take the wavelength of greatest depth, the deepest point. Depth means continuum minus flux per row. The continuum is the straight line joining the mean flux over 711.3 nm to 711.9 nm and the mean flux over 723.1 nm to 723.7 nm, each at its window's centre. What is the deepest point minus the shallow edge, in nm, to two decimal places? -9.20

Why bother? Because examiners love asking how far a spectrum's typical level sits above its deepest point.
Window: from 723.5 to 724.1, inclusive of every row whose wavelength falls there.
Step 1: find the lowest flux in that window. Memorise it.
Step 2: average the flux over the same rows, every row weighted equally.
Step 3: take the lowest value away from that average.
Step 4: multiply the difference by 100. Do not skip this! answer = 43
